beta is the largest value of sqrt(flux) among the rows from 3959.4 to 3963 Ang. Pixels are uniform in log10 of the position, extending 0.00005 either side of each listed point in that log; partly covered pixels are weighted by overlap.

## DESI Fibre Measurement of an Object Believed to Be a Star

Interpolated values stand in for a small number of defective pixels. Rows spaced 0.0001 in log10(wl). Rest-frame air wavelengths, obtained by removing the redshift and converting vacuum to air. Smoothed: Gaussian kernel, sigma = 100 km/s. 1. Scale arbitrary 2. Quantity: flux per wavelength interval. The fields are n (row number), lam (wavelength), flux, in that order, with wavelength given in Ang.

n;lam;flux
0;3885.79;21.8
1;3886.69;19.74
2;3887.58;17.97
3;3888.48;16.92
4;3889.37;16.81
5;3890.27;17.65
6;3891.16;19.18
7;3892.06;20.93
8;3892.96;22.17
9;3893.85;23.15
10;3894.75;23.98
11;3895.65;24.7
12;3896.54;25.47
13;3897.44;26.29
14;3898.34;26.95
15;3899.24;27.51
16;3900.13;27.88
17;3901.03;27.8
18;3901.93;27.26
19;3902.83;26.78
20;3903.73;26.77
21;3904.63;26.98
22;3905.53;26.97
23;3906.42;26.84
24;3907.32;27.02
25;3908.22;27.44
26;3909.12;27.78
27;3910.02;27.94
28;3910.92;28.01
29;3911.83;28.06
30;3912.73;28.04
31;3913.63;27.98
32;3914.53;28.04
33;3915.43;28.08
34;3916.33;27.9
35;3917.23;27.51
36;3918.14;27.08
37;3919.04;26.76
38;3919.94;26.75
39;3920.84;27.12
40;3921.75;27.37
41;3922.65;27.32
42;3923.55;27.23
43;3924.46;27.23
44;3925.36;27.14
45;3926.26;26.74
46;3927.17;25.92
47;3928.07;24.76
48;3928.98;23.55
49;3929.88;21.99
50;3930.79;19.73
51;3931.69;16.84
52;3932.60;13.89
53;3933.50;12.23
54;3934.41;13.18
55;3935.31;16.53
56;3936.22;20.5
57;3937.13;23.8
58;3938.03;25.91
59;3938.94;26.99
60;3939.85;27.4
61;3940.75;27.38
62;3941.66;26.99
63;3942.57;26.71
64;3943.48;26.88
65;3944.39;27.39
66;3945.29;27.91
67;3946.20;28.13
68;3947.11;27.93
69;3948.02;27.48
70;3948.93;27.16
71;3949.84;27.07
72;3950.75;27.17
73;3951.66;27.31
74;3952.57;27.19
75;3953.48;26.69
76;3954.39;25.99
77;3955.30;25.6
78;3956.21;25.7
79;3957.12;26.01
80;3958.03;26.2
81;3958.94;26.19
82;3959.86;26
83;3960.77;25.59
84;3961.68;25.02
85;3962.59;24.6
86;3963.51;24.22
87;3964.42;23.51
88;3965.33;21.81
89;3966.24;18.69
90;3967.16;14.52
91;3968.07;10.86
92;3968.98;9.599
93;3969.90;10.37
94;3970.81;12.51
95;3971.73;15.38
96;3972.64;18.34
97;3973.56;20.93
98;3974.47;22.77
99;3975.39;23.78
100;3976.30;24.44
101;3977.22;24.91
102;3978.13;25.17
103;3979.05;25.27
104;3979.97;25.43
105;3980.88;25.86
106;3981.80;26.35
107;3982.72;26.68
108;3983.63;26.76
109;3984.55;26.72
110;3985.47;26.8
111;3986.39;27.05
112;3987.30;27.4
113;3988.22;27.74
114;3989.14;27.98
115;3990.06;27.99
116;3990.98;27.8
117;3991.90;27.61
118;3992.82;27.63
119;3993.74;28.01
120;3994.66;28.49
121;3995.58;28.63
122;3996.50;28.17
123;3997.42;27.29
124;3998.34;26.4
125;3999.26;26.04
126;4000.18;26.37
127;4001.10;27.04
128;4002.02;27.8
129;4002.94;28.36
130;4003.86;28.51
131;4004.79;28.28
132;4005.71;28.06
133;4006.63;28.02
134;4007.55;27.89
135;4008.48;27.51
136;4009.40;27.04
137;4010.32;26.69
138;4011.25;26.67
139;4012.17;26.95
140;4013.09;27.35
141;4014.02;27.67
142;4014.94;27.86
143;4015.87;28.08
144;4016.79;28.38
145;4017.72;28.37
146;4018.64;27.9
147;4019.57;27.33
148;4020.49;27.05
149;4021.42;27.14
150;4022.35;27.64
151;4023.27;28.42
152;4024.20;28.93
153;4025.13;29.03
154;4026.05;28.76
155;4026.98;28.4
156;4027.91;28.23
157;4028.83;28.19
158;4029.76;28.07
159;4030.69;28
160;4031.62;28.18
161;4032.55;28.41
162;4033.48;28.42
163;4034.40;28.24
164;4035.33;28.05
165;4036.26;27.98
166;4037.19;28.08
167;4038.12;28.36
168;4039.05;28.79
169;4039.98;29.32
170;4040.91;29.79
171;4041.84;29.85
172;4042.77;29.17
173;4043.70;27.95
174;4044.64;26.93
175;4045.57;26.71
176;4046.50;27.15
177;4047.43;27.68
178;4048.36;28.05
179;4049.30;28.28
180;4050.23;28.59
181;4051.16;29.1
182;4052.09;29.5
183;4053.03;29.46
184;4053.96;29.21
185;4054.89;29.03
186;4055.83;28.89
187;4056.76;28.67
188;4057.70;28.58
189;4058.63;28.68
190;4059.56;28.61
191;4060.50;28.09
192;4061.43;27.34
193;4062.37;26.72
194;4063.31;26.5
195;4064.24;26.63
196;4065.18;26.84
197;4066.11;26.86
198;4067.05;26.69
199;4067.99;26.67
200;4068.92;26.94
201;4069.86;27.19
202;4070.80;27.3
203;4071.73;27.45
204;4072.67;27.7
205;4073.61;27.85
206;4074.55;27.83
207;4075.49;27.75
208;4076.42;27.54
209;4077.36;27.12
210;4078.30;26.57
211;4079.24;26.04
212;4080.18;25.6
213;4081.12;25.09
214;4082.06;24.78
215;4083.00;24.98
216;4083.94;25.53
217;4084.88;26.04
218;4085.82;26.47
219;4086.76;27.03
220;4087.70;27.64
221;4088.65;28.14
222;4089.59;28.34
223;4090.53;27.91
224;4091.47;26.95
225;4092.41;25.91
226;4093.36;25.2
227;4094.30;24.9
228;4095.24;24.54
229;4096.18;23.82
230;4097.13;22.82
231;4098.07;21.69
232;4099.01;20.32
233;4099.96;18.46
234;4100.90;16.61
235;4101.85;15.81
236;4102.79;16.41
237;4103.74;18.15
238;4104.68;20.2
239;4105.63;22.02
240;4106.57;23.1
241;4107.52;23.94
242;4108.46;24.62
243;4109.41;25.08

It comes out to 5.10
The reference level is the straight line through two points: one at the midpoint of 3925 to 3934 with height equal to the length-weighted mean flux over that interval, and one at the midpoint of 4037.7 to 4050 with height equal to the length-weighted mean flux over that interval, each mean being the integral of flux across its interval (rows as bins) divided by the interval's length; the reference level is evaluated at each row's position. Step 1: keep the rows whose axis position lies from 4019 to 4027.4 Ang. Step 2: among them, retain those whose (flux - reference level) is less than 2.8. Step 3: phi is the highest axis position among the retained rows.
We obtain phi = 4026.98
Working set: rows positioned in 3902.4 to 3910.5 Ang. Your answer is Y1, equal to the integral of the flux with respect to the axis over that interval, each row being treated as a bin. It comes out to 220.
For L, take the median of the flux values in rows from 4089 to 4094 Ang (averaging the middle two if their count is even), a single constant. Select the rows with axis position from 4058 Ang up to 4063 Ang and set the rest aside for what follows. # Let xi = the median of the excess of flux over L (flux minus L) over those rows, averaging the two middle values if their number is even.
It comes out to 1.1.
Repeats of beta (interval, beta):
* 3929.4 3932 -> 4.69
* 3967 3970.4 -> 3.81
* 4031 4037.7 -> 5.33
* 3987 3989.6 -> 5.29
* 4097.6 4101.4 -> 4.66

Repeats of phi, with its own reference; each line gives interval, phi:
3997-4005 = 4004.79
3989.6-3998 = 3997.42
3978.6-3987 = 3986.39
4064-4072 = 4071.73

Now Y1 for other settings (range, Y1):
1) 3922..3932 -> 246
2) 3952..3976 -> 516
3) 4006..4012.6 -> 180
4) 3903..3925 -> 603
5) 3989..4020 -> 857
